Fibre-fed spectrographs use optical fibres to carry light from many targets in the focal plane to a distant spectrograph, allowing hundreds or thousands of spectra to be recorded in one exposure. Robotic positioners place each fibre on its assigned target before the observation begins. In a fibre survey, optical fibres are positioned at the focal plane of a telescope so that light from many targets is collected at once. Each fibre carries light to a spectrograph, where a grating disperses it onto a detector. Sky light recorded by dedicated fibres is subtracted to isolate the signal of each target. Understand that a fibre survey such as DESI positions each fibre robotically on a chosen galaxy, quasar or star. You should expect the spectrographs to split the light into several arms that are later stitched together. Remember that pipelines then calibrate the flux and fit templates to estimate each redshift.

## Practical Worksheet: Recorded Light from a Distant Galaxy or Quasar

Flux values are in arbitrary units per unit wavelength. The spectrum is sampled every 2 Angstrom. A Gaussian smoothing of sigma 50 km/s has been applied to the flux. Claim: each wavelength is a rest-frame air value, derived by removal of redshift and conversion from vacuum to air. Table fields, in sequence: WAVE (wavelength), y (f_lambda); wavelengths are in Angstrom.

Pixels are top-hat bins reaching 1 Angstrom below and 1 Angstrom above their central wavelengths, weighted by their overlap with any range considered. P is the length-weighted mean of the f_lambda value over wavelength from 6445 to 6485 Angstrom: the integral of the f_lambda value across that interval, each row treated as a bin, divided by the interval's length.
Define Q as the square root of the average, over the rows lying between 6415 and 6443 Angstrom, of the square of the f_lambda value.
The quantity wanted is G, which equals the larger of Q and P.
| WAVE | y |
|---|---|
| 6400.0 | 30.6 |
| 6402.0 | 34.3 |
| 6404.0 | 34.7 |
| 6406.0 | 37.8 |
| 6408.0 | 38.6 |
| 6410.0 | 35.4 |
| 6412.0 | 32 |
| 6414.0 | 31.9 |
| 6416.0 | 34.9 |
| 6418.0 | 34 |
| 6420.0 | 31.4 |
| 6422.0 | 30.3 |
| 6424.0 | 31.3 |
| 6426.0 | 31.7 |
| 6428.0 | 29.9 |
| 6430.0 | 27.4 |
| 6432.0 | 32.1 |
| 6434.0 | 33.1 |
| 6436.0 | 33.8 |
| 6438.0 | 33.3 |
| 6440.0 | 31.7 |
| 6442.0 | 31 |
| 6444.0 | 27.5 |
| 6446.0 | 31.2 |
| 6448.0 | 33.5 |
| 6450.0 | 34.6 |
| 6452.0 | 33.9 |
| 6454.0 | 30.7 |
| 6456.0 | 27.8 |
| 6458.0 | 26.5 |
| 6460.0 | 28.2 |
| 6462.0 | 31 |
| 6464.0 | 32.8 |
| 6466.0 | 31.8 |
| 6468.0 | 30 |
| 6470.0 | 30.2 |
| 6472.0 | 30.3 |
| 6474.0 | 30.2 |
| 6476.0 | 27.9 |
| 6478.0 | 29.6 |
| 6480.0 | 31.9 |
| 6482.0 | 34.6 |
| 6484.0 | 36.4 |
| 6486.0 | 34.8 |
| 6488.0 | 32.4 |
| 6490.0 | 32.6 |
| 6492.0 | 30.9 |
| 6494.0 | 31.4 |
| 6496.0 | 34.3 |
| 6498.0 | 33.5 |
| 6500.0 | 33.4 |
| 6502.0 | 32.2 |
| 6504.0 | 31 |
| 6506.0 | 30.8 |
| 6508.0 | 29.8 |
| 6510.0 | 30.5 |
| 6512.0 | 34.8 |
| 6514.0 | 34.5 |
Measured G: 31.9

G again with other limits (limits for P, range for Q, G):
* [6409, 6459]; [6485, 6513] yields 32.4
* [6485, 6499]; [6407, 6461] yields 32.8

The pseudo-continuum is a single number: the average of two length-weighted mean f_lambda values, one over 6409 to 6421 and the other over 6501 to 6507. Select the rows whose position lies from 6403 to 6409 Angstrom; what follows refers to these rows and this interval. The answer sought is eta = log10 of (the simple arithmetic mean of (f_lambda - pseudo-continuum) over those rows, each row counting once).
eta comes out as 0.68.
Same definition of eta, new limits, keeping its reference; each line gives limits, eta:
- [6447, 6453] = 0.23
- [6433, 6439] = 0.04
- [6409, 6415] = -0.10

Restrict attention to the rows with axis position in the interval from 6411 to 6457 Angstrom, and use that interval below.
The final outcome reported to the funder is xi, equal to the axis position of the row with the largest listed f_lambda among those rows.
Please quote 6416.0 Angstrom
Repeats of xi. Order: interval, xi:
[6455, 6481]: 6464.0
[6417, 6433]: 6418.0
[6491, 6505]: 6496.0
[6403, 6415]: 6408.0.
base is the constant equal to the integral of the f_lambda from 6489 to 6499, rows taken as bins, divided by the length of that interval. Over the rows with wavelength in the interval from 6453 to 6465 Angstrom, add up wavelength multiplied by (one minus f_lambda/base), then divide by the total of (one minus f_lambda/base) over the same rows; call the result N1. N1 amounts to 6457.8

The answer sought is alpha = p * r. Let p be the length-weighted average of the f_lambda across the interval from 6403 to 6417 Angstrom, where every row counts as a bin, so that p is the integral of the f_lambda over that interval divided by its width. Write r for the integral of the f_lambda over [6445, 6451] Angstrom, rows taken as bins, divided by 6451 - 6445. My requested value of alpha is 1160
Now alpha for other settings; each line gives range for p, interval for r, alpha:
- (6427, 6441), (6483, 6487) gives 1125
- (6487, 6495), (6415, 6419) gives 1096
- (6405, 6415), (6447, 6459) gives 1095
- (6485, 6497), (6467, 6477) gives 973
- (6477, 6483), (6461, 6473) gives 994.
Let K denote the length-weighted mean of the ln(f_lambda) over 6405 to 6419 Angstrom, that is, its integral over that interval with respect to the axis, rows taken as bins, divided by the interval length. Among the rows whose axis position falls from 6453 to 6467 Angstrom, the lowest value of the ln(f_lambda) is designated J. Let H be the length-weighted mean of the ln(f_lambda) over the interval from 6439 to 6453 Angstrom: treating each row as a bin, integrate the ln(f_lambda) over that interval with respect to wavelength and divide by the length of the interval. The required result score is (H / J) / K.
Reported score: 0.297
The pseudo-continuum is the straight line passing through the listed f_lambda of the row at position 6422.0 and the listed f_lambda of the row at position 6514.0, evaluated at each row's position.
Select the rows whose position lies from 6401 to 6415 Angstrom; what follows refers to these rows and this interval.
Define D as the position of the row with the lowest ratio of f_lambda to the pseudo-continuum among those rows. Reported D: 6414.0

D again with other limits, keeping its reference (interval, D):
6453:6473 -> 6458.0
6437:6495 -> 6458.0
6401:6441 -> 6430.0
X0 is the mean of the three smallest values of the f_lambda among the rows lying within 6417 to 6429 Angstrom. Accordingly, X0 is 30.5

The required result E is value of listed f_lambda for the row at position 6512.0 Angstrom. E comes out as 34.8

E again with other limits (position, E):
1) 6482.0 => 34.6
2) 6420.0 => 31.4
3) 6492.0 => 30.9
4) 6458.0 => 26.5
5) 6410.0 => 35.4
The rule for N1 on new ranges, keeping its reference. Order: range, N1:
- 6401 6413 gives 6406.5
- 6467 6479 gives 6473.5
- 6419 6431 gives 6426.6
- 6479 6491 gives 6484.4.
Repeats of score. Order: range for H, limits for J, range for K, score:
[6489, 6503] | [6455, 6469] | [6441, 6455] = 0.308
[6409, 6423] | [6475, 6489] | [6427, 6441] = 0.304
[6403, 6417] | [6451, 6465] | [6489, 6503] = 0.311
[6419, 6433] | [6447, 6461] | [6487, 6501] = 0.299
